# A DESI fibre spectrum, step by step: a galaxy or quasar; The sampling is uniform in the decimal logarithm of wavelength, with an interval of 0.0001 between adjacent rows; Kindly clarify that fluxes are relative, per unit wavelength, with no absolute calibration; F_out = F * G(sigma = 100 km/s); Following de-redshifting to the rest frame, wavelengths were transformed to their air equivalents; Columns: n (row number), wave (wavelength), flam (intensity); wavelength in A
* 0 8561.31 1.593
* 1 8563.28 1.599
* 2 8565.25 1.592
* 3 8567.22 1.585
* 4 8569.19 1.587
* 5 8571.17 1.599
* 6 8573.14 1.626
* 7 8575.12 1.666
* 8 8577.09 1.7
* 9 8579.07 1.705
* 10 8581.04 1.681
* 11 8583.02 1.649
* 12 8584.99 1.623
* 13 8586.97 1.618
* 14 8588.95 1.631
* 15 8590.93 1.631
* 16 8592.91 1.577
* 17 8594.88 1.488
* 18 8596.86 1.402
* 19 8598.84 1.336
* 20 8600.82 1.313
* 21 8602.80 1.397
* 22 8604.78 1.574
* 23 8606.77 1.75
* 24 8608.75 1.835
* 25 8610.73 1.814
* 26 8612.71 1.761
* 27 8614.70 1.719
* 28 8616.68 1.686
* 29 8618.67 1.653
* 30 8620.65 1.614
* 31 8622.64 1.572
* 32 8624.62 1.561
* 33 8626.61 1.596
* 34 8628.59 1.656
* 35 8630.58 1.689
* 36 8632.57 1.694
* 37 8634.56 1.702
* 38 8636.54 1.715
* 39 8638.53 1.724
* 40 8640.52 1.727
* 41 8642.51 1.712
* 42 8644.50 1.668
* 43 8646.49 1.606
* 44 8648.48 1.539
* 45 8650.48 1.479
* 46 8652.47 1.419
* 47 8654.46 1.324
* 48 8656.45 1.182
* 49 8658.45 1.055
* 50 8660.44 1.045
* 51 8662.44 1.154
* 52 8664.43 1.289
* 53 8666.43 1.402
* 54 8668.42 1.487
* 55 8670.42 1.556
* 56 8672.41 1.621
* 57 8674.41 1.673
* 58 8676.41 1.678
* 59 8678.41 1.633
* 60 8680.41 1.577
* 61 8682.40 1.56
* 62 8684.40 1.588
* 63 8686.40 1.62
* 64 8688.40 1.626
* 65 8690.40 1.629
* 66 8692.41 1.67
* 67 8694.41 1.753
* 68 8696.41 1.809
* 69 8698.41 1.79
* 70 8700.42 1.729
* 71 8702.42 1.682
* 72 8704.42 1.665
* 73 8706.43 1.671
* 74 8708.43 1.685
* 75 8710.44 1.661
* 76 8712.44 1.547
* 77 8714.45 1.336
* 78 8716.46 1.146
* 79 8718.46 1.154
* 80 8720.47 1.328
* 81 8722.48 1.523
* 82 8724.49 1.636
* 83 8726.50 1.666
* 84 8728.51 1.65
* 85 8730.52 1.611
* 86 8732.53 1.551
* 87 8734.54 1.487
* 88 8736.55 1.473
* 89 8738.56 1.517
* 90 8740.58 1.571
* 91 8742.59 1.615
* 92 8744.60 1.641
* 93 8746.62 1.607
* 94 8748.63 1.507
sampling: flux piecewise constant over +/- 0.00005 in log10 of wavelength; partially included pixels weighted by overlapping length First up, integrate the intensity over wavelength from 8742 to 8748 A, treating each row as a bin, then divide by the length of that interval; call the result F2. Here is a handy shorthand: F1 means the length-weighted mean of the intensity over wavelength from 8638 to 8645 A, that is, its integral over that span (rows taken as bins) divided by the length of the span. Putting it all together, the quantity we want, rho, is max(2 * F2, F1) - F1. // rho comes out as 1.52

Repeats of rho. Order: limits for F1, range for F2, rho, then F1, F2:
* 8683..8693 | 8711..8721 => 1.01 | 1.62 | 1.32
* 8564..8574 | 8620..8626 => 1.56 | 1.60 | 1.58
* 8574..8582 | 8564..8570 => 1.49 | 1.69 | 1.59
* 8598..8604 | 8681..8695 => 1.90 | 1.36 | 1.63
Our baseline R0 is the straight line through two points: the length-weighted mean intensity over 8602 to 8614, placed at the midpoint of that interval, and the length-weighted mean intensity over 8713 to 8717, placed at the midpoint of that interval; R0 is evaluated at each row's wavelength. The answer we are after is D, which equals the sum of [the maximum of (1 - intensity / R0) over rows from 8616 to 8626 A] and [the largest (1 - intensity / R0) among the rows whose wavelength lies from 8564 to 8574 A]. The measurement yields 0.18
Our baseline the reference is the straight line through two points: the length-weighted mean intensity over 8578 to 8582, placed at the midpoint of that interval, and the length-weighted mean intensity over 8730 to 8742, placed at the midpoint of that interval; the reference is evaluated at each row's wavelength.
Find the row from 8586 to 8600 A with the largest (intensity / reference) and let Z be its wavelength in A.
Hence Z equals 8590.93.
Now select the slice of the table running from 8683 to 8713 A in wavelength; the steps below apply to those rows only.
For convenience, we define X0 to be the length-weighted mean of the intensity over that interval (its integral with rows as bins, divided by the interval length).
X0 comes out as 1.68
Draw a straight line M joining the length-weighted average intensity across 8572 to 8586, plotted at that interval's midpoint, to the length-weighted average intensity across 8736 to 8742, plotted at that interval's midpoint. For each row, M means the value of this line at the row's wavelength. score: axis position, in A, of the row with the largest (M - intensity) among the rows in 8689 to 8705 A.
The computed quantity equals 8690.40 A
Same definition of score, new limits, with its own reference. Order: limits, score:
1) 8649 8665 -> 8660.44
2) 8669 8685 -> 8670.42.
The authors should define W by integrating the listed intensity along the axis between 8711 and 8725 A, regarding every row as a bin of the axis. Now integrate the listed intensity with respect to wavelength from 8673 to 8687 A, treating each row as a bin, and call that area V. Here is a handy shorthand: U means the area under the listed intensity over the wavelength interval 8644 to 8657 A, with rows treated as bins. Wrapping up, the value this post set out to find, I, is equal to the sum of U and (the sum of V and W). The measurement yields 61.0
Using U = 19.0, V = 22.7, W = 19.3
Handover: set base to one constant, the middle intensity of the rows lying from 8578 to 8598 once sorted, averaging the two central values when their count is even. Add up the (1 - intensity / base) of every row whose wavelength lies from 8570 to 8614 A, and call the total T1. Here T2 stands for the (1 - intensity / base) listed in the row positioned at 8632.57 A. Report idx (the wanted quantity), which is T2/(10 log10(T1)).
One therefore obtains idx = 0.007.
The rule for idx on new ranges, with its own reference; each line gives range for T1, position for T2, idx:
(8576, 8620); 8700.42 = 0.008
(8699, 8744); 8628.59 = -0.027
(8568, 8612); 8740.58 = -0.008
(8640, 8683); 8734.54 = 0.027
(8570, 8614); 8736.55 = -0.016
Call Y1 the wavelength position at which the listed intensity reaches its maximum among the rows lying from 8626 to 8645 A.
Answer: 8640.52 A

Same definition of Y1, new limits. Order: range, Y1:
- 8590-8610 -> 8608.75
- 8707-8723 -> 8708.43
